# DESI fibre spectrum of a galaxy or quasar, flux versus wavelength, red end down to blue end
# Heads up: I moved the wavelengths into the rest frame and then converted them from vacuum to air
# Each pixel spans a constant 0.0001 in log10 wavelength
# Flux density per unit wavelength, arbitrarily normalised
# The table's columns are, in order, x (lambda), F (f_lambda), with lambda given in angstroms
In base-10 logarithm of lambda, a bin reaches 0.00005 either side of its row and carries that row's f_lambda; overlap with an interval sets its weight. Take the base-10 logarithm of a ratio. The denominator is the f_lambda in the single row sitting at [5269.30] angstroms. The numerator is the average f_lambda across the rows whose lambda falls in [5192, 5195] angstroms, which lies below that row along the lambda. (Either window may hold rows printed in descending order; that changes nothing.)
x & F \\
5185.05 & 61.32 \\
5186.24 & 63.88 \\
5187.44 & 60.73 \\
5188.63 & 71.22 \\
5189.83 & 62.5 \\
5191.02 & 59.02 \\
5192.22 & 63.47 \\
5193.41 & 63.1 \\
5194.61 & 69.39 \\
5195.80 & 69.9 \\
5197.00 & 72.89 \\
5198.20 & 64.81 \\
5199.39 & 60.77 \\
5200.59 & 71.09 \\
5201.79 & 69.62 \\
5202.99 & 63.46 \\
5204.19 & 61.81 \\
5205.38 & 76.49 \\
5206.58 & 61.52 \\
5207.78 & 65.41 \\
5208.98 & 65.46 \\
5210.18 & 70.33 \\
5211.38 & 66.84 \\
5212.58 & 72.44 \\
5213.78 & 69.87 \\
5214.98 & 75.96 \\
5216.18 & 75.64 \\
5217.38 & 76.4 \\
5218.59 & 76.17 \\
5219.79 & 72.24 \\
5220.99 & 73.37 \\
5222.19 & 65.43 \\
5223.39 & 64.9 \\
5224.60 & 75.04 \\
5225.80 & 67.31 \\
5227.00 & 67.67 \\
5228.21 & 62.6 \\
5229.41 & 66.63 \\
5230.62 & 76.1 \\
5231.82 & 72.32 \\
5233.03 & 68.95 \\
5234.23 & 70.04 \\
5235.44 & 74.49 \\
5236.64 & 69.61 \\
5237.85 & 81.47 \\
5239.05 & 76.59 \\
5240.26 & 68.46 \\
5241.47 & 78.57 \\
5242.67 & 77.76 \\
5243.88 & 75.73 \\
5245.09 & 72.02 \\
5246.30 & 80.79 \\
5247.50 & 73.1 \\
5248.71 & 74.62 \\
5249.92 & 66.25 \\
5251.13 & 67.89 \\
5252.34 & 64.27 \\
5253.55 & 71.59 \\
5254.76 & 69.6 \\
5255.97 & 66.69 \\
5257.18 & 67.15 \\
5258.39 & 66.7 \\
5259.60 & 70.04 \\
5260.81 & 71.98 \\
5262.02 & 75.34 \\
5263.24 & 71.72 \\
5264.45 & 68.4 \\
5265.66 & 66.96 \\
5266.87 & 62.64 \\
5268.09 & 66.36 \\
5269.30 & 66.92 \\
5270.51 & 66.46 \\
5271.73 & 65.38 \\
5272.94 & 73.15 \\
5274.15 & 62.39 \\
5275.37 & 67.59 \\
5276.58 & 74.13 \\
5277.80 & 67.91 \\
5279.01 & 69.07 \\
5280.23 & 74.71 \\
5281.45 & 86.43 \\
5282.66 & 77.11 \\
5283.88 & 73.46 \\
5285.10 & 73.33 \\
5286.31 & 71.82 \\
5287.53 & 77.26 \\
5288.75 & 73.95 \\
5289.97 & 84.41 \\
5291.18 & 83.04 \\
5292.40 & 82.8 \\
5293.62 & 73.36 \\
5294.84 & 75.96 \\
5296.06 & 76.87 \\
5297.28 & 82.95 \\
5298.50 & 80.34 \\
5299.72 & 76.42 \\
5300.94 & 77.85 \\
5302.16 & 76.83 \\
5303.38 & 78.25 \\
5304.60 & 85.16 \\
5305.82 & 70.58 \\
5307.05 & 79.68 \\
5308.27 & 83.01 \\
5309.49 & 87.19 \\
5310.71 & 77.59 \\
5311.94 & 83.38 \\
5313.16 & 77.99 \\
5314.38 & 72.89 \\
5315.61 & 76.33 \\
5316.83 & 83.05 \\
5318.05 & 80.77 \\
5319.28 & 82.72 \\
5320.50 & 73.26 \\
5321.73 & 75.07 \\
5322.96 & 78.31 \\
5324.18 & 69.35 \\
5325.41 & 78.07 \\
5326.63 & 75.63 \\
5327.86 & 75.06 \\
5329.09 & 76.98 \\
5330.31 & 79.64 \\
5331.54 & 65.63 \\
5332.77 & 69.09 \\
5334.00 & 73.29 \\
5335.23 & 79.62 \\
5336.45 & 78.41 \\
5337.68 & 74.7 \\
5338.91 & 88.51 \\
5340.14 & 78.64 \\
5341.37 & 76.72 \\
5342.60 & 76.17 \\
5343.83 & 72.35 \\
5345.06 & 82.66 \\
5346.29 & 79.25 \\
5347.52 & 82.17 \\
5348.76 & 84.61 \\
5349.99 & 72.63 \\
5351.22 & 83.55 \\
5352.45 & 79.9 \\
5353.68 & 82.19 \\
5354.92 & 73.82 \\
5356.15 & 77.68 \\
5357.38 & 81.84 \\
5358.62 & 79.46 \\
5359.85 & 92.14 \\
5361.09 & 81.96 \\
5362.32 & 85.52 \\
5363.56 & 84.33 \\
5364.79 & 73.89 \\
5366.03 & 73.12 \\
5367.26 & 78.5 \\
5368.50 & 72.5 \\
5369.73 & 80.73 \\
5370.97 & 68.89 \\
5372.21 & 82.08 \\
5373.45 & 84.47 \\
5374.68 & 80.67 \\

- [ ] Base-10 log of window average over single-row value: -0.011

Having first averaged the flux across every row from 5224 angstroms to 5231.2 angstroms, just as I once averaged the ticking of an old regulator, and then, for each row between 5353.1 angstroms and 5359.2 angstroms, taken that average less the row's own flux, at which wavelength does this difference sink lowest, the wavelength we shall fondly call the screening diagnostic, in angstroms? 5353.68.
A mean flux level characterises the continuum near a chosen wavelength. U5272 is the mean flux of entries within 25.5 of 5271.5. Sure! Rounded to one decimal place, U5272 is 71.9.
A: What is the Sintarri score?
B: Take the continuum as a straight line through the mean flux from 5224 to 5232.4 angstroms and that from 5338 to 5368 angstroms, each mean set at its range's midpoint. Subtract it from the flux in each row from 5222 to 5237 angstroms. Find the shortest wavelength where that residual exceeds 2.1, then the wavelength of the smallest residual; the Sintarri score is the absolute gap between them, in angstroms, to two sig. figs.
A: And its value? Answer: 3.6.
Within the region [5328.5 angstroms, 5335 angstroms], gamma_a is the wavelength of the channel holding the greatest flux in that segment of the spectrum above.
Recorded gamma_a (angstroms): 5330.31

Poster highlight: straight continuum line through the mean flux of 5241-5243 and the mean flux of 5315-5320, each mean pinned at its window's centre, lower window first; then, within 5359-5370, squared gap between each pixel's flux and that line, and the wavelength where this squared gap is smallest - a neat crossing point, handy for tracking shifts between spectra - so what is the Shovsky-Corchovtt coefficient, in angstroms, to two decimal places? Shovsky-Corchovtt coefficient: 5361.09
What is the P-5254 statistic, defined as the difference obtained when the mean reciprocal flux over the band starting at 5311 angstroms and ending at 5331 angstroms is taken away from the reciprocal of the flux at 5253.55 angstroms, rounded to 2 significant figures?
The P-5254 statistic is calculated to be 0.0010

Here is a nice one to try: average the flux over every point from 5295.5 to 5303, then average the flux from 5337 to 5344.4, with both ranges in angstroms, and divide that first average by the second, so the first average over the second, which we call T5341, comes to 1.01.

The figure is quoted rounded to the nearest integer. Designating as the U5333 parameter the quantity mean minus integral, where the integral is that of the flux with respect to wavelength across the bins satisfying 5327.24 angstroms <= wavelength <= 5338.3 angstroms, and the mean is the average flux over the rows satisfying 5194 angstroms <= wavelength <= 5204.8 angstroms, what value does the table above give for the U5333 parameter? -759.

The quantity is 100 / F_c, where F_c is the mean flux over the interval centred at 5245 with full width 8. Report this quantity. 1.31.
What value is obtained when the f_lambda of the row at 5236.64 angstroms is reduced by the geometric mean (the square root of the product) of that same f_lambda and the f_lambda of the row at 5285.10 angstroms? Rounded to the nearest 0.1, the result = -1.8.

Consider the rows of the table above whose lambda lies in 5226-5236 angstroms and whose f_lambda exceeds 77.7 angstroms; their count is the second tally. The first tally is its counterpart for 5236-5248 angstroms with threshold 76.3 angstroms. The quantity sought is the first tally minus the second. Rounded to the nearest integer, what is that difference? 5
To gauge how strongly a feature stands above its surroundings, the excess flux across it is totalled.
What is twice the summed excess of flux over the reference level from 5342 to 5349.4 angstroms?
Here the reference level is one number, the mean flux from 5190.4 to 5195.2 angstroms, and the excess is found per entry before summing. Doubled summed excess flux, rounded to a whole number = 189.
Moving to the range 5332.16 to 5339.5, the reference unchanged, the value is 162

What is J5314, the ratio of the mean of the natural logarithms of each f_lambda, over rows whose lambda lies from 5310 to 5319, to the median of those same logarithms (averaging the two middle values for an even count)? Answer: 1.00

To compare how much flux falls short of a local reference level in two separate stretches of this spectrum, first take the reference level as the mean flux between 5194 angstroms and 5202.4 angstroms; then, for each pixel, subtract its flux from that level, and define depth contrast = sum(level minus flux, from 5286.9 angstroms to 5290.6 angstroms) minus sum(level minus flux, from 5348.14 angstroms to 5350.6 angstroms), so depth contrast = -10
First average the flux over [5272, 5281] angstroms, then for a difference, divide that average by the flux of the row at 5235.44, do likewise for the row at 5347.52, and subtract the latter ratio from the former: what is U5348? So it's 0.1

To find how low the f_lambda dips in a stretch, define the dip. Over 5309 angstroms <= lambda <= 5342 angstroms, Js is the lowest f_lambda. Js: 65.63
